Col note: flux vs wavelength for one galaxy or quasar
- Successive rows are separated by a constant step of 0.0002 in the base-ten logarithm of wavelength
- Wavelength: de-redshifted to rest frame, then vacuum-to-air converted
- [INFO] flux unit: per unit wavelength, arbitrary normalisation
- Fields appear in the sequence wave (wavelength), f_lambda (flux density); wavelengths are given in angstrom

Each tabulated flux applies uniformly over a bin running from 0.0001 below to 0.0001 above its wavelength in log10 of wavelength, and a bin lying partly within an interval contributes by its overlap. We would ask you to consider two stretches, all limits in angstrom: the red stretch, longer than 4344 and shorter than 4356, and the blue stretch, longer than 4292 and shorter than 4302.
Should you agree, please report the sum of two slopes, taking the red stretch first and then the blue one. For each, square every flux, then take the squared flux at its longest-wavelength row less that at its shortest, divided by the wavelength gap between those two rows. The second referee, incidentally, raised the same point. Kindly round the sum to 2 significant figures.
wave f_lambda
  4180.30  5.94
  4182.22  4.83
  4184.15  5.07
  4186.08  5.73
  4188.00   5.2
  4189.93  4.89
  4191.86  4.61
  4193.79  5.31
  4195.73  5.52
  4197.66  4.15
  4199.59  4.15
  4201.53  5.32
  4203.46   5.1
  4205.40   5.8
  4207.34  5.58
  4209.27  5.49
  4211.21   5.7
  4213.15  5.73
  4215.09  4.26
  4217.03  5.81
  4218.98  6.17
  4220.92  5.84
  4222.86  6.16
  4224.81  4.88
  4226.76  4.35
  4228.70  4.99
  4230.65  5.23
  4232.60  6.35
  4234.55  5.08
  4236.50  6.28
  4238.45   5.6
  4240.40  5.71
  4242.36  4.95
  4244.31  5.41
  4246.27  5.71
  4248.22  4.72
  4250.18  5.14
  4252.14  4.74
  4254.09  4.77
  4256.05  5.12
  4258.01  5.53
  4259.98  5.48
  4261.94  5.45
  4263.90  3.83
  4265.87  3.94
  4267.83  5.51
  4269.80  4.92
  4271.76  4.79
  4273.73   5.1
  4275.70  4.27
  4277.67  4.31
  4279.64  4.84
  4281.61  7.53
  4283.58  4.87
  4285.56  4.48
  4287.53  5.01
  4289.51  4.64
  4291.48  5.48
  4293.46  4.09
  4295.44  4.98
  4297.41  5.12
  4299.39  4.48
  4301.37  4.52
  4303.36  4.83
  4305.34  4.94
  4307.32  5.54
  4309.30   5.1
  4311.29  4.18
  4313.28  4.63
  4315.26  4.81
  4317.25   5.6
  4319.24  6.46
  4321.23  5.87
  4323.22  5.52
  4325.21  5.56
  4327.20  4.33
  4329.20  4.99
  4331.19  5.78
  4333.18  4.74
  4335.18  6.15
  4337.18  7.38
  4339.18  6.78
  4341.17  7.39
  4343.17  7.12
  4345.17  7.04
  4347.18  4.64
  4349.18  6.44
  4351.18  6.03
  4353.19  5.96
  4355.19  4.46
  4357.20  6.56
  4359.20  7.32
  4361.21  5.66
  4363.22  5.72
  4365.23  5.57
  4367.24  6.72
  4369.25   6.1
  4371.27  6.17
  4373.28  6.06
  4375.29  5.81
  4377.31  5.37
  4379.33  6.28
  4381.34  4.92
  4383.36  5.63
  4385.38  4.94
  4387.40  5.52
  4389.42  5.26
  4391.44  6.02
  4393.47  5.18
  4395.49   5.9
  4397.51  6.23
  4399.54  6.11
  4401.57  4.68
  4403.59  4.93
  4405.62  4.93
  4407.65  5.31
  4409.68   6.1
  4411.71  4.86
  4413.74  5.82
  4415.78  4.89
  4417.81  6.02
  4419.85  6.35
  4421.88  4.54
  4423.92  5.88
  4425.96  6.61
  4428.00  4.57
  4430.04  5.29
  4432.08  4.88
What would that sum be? -2.5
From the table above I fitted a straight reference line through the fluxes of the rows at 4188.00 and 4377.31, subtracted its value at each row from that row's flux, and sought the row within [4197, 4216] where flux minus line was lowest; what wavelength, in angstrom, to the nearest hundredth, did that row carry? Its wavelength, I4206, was 4199.59 angstrom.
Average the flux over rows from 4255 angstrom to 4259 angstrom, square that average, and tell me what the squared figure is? 28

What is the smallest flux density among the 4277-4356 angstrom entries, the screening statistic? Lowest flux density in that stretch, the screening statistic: 4.09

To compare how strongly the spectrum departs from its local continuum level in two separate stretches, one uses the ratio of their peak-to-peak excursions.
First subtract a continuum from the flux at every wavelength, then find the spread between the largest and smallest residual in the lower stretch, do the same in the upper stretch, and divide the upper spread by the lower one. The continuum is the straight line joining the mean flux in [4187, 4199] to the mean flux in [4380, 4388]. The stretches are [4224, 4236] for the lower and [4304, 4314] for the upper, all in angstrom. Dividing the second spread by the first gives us 0.7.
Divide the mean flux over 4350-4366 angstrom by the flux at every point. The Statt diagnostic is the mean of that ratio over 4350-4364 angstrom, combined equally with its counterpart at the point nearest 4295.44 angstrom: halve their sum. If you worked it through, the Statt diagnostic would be 1.10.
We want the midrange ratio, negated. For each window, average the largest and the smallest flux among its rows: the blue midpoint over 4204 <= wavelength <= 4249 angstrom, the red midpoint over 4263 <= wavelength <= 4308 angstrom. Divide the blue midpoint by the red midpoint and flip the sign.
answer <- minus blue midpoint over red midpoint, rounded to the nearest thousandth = -0.934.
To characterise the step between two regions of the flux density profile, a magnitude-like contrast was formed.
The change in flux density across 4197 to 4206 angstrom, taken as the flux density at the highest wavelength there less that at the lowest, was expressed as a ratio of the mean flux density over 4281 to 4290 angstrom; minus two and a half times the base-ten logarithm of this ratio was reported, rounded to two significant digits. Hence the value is 1.3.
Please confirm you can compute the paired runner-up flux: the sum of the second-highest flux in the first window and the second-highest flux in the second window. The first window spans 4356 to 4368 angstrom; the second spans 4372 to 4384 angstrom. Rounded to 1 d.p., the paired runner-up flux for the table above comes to 12.8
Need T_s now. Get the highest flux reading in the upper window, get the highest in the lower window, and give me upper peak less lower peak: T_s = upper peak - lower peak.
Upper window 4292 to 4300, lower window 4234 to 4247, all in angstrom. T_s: -1.2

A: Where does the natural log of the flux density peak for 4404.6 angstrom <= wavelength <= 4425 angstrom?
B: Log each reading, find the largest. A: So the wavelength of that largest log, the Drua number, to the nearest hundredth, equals 4419.85 angstrom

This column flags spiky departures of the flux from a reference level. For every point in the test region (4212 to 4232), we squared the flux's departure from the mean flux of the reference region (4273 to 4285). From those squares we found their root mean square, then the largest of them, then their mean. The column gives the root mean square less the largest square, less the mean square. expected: -1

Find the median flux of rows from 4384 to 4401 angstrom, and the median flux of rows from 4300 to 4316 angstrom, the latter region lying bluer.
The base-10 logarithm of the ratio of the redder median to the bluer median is 0.07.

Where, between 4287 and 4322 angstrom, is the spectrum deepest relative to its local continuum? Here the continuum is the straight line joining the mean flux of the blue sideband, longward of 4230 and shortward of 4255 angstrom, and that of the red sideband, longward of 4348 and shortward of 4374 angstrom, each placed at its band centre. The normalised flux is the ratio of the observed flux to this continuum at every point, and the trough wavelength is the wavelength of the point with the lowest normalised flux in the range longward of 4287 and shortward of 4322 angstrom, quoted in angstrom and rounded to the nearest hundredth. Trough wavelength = 4293.46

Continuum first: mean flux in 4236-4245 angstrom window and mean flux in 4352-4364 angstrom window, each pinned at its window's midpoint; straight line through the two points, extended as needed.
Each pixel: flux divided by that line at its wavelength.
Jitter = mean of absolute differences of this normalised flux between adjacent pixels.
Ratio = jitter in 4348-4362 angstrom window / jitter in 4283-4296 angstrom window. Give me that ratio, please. 1.4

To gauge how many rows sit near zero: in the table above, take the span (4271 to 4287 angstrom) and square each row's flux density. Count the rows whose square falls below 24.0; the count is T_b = 6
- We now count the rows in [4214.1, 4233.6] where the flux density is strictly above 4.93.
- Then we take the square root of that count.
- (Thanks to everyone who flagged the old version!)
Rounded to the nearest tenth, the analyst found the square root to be 2.6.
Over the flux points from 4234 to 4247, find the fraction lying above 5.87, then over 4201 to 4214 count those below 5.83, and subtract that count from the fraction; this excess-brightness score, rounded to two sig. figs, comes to -6.9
